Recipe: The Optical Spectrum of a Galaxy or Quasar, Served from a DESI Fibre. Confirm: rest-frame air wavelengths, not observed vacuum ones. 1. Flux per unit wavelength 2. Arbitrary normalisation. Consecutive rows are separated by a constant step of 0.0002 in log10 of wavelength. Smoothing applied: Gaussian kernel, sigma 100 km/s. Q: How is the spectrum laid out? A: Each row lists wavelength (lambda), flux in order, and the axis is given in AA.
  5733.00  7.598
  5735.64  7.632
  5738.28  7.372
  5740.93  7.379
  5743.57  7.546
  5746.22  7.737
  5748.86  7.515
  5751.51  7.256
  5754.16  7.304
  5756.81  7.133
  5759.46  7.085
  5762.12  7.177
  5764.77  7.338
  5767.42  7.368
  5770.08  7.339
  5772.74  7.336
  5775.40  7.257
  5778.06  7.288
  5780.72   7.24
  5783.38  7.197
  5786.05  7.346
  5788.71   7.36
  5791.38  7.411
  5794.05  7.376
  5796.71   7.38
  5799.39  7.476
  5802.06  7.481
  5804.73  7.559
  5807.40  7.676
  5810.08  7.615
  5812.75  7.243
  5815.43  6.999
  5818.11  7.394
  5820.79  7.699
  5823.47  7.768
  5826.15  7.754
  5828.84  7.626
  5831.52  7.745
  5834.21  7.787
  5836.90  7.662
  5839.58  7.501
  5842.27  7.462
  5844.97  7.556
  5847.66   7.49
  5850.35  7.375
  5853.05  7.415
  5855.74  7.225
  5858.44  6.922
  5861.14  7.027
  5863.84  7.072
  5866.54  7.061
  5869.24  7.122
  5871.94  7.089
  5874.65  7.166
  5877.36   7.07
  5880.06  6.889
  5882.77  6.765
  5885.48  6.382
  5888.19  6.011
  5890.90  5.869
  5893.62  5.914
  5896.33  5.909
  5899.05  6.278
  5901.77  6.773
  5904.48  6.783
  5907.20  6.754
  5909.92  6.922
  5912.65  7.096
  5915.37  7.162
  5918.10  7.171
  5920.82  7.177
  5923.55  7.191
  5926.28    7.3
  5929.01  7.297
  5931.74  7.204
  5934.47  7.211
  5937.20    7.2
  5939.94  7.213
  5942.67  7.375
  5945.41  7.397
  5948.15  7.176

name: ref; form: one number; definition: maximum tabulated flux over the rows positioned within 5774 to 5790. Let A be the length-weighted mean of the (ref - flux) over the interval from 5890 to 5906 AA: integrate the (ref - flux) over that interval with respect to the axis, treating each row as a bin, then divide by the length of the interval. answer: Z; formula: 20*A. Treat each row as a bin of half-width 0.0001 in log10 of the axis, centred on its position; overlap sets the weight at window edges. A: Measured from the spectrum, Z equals 21.8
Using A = 1.1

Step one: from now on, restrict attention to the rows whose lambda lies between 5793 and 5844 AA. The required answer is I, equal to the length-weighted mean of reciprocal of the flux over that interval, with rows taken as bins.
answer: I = 0.133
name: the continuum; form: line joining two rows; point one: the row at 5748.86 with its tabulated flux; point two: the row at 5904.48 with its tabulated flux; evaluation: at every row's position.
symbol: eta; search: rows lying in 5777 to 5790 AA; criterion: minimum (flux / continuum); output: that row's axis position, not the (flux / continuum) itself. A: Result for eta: 5783.38 AA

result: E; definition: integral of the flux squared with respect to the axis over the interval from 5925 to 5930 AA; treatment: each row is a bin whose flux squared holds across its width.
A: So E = 266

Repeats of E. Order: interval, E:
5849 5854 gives 273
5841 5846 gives 281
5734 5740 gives 337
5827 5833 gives 355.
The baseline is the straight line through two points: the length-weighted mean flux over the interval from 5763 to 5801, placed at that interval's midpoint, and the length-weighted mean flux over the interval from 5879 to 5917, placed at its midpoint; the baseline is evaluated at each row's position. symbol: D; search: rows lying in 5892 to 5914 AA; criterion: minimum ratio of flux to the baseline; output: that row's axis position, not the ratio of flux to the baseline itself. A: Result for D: 5893.62 AA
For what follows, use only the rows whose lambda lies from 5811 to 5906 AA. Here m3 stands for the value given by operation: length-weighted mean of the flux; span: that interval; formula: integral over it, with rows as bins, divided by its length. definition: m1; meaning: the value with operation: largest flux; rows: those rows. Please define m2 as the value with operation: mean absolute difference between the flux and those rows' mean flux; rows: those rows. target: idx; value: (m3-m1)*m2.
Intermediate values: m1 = 7.787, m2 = 0.43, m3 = 7.08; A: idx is -0.31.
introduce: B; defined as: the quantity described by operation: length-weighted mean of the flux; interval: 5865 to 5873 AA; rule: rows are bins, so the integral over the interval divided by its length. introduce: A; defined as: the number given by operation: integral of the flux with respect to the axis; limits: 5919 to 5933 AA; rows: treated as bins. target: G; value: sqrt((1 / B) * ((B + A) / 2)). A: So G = 2.76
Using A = 101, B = 7.10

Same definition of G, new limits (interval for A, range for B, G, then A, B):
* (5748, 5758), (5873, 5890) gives 2.44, 73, 6.70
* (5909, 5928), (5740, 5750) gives 3.08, 136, 7.56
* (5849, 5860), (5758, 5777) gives 2.44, 80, 7.27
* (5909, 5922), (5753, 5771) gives 2.62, 92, 7.25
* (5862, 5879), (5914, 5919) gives 2.99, 121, 7.16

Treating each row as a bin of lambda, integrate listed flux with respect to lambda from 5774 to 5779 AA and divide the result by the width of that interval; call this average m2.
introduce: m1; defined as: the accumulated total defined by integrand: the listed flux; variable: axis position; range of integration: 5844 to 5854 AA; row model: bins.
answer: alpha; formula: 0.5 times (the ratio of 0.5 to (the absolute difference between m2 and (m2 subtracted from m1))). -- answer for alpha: 0.0042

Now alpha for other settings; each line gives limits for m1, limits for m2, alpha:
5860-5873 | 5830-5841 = 0.0033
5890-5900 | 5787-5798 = 0.0055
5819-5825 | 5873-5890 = 0.0076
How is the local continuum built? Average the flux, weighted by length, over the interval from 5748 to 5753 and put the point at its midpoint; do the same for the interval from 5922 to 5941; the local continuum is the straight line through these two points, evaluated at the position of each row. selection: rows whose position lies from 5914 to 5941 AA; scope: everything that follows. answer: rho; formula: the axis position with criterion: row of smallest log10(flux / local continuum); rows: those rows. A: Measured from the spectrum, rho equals 5915.37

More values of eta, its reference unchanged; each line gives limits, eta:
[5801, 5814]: 5812.75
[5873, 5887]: 5885.48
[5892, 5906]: 5893.62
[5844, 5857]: 5855.74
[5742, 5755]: 5751.51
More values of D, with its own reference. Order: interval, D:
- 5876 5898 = 5890.90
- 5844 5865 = 5858.44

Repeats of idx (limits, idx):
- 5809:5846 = -0.04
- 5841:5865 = -0.05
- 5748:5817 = -0.04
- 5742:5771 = -0.06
